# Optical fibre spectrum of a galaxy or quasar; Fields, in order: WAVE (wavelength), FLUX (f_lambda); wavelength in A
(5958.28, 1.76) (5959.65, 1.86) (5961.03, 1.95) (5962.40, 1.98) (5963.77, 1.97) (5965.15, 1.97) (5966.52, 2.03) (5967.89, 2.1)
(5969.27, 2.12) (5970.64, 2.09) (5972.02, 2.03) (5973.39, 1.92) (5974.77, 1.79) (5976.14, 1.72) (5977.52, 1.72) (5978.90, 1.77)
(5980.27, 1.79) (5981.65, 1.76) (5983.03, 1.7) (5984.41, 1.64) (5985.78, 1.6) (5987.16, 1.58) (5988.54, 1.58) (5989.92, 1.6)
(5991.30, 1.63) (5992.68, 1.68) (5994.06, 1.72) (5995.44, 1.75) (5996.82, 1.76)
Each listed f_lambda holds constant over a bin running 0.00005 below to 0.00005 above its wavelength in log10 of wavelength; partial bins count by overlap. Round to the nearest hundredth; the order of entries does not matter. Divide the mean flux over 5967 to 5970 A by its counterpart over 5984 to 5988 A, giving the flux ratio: 1.31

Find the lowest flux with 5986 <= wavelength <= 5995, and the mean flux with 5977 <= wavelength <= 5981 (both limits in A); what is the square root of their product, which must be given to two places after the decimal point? 1.67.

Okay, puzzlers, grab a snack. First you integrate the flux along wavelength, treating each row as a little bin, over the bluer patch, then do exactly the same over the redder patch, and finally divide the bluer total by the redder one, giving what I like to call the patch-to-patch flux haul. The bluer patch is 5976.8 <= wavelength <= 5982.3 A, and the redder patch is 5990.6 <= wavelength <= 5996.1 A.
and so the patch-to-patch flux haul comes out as 1.04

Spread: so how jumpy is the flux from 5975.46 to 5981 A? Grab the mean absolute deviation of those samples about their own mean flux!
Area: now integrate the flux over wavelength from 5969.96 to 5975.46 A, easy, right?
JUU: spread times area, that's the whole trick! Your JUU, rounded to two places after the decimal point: 0.32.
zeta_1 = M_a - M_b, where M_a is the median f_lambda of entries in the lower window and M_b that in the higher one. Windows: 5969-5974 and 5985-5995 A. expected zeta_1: 0.46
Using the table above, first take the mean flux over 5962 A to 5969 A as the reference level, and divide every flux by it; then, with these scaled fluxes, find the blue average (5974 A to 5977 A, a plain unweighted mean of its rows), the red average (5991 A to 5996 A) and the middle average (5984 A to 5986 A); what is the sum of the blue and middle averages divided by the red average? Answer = 1.99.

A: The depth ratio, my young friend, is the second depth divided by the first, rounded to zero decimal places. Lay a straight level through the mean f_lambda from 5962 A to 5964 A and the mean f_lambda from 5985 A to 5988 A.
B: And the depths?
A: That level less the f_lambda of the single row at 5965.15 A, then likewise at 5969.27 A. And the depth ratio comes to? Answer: 9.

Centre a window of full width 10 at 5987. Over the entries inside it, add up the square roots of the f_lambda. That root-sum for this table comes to 8.9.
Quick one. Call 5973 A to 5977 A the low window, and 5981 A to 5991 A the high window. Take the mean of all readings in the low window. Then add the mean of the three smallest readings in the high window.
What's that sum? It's 3.4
